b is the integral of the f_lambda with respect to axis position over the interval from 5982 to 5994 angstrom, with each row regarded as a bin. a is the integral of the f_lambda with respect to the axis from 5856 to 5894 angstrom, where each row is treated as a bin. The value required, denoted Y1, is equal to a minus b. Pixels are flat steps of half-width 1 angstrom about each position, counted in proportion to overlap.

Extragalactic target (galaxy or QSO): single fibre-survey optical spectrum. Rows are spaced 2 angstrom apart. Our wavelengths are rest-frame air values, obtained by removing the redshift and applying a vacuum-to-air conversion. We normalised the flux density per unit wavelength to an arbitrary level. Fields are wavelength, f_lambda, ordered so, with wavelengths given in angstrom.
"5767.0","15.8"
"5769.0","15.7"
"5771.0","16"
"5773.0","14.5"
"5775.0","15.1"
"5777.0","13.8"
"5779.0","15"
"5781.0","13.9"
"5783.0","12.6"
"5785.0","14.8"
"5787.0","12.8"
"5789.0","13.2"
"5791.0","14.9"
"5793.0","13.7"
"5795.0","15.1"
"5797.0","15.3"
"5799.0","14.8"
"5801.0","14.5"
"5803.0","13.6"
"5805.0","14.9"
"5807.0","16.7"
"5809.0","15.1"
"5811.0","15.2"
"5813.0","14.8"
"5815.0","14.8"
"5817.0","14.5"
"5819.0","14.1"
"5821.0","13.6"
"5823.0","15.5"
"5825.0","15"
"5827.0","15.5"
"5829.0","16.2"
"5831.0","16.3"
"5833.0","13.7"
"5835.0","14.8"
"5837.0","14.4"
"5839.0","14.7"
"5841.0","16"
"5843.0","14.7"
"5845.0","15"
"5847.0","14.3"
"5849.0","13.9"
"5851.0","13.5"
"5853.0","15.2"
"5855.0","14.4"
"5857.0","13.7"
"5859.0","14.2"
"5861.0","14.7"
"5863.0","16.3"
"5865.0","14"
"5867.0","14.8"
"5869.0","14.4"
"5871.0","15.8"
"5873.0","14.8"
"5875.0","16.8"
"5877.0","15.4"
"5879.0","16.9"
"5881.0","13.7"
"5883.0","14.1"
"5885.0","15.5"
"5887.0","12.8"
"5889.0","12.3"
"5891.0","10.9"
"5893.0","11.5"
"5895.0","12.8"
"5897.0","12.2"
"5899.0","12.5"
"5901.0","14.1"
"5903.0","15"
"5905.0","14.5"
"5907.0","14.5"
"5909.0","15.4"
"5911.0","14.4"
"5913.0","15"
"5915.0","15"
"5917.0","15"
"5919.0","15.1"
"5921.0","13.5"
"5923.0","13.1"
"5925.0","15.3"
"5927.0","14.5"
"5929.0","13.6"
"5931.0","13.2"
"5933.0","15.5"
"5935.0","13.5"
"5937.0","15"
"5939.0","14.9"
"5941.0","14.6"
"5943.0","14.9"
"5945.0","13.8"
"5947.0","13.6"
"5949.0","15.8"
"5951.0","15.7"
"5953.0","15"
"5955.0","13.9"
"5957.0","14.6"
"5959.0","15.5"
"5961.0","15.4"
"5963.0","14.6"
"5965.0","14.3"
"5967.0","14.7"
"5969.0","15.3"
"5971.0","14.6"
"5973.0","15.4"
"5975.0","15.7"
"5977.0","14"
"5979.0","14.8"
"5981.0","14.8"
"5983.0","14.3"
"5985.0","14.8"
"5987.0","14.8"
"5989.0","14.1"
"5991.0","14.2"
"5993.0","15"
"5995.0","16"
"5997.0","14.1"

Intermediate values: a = 545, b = 174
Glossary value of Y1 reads 371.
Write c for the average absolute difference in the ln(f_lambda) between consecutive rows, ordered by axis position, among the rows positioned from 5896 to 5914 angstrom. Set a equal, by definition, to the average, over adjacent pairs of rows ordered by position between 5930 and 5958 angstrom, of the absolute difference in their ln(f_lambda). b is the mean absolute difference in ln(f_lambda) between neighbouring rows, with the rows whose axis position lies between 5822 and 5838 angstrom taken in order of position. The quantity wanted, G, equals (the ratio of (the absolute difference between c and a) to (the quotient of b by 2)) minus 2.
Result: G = -1.4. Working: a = 0.067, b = 0.056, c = 0.051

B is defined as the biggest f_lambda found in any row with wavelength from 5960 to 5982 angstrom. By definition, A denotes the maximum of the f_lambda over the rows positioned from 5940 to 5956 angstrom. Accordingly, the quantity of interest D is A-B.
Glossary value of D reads 0.1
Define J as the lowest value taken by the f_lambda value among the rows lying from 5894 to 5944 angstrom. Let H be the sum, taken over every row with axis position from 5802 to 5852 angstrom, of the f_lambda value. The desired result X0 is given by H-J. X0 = 359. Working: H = 371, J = 12.2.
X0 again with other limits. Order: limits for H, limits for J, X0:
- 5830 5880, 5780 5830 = 360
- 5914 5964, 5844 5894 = 354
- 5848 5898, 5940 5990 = 341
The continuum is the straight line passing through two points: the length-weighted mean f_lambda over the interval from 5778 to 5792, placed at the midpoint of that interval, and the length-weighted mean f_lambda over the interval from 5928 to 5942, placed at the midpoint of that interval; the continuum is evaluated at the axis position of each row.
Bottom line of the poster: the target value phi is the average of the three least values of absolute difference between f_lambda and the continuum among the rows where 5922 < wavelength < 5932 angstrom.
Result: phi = 0.6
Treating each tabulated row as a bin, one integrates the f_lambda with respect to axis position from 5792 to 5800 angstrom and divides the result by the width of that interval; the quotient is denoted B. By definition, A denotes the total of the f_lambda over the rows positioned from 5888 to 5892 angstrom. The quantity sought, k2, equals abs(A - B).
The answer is 8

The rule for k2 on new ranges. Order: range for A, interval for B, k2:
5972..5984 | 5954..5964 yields 74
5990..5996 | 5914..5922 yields 31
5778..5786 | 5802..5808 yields 41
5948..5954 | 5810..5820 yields 32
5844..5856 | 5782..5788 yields 73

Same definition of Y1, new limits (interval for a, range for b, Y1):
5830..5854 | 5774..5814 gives -227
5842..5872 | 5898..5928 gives 4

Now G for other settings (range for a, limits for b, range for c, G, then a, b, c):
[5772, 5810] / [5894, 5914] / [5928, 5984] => -0.9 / 0.081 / 0.051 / 0.053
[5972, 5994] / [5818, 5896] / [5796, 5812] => -1.3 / 0.037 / 0.074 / 0.061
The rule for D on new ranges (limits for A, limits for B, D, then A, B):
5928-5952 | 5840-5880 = -1.1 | 15.8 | 16.9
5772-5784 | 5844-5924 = -1.8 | 15.1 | 16.9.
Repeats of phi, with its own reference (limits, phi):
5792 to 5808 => 0.4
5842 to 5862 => 0.2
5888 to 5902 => 1.1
